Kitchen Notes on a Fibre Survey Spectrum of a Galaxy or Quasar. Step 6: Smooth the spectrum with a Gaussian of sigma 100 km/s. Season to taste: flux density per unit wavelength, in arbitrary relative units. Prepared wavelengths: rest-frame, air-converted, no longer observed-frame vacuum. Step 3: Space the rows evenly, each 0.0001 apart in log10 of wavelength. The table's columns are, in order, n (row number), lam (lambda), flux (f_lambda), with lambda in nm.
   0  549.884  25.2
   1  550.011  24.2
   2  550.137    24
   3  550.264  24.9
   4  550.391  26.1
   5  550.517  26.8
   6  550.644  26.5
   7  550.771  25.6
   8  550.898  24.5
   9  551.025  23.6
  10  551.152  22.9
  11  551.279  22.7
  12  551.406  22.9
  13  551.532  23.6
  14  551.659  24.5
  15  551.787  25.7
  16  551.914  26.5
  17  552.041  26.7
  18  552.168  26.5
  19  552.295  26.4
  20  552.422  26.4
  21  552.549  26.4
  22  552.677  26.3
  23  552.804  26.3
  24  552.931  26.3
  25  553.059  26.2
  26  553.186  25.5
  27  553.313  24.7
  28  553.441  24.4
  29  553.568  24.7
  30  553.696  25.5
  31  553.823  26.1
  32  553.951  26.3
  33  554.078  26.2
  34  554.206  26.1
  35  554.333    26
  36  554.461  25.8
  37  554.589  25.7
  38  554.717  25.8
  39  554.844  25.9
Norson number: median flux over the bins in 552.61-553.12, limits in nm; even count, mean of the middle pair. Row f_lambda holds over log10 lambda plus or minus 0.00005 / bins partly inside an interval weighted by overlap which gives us 26.3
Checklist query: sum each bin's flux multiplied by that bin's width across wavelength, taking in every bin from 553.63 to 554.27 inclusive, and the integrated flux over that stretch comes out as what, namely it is 17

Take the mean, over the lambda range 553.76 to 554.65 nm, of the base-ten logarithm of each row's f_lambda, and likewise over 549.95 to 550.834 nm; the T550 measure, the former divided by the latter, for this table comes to 1.01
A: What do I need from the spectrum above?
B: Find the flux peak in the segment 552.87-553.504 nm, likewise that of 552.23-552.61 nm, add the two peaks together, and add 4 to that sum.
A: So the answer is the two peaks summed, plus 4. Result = 56.7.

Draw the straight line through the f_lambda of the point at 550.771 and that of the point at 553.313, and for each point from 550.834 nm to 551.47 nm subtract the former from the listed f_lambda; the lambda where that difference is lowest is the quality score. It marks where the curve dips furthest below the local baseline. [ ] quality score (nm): 551.279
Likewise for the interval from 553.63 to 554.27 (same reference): 553.696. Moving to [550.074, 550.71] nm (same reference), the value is 550.137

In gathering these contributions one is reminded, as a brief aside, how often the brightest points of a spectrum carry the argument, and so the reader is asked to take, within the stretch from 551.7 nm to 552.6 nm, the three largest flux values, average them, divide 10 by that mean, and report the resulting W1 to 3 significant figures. 0.376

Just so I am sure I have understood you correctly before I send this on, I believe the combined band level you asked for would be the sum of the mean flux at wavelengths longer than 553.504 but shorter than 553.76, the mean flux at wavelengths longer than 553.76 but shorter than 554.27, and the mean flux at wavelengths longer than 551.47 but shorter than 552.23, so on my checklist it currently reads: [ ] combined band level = 76.9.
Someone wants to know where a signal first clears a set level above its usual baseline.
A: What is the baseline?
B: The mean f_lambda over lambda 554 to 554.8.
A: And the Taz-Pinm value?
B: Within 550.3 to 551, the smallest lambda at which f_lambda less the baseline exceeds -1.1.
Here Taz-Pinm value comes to 550.391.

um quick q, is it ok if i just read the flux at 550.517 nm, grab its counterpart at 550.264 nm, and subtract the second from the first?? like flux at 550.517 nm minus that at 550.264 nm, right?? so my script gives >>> 1.9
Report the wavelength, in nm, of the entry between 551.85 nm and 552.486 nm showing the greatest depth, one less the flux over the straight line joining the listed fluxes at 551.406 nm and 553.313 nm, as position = 552.422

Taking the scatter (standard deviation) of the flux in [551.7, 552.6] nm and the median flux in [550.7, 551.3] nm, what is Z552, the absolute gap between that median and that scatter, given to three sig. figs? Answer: 23.3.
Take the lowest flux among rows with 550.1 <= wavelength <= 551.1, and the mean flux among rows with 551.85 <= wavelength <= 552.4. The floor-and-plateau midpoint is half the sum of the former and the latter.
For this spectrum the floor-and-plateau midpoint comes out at 25.1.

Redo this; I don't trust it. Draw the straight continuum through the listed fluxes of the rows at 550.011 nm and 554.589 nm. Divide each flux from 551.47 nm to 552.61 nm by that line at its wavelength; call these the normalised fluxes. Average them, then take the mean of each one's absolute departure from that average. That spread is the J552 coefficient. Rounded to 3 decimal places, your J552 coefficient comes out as 0.030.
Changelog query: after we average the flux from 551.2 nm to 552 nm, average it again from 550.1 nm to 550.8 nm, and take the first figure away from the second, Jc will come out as 1.3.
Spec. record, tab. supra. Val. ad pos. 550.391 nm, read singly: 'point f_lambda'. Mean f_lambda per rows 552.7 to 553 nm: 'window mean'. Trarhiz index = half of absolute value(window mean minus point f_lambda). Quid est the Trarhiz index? 0.10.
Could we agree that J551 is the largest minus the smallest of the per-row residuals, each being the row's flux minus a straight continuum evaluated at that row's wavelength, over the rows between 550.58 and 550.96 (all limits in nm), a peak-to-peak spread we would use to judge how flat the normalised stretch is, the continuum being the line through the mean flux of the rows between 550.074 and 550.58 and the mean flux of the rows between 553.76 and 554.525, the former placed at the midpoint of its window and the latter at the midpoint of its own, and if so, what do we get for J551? 2.0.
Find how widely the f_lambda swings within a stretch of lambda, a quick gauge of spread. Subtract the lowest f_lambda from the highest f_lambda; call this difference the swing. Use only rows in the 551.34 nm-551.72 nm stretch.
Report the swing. 1.6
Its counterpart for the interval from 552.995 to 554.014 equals 1.9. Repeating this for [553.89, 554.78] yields 0.6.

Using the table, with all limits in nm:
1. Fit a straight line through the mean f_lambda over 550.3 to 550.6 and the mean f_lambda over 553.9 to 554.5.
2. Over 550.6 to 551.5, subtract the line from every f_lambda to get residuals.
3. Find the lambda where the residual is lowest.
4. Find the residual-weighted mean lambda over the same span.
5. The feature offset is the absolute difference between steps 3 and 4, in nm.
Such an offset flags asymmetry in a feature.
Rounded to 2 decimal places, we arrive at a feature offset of 0.11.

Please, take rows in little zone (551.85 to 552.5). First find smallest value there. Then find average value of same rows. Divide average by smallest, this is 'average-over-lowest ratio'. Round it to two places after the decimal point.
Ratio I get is 1.00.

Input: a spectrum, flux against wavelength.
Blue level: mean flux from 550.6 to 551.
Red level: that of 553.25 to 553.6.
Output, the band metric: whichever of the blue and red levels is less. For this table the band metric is 24.6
